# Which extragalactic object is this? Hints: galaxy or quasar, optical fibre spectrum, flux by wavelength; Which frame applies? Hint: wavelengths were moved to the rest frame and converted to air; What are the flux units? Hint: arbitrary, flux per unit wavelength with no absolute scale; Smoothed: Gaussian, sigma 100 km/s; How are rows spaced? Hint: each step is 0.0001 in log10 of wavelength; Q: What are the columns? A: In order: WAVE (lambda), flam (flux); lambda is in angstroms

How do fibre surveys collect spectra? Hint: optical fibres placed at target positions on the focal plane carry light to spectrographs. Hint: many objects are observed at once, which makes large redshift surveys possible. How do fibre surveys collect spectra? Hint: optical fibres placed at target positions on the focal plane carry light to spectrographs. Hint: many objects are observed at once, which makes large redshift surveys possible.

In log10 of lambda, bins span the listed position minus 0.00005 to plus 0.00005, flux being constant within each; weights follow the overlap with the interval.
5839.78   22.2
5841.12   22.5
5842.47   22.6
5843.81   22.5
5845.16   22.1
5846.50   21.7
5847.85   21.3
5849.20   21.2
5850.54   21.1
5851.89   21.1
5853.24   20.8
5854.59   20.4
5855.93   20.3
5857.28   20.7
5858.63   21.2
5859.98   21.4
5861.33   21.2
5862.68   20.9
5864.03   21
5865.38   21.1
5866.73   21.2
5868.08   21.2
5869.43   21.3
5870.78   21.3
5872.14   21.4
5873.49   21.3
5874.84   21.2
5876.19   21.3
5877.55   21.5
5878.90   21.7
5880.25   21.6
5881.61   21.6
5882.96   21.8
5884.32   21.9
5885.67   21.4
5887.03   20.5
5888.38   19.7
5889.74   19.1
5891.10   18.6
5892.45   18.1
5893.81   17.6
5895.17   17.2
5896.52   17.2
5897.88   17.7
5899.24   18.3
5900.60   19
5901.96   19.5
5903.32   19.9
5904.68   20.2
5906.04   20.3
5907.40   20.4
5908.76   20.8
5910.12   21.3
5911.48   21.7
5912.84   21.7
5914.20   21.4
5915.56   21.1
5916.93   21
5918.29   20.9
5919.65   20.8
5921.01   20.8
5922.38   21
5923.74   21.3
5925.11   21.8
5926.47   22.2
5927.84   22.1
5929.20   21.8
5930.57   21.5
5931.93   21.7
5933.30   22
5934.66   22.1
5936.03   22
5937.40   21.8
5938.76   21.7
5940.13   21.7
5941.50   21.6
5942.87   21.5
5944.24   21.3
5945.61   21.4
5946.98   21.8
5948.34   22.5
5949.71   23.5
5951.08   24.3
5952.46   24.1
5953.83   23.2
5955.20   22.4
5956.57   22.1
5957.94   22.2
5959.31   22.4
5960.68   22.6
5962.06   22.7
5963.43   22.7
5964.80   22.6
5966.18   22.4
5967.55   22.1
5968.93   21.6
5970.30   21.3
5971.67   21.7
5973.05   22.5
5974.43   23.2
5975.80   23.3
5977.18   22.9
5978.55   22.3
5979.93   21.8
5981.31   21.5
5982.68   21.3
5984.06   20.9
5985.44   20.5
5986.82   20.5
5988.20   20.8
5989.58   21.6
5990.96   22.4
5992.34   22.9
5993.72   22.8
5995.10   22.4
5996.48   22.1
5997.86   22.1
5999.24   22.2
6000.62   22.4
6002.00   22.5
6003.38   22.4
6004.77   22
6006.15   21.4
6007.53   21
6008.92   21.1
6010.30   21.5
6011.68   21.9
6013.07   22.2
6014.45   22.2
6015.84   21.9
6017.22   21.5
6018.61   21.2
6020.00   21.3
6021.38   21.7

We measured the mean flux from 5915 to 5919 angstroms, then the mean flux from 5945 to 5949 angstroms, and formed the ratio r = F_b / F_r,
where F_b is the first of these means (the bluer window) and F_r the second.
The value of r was 0.96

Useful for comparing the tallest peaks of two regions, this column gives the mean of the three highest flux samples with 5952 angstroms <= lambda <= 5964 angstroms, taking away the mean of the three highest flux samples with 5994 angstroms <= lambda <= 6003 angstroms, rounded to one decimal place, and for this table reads 0.9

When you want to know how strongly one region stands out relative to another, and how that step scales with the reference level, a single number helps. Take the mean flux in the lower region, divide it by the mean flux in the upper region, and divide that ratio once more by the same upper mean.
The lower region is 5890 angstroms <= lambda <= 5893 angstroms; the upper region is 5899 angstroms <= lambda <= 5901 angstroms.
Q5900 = 0.053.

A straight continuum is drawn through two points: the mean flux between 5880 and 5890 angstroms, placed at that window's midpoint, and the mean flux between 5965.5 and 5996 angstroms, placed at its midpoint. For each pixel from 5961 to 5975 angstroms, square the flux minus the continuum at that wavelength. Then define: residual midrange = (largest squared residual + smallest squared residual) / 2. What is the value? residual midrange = 0.9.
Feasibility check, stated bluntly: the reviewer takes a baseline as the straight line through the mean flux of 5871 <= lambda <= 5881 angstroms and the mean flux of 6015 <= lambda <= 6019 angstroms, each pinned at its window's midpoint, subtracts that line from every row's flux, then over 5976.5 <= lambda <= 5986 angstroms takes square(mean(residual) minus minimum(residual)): 1.2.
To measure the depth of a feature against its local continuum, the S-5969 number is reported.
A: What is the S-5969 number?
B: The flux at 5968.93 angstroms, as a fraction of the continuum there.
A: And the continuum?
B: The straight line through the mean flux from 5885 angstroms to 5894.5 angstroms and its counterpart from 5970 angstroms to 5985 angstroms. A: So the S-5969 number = 0.99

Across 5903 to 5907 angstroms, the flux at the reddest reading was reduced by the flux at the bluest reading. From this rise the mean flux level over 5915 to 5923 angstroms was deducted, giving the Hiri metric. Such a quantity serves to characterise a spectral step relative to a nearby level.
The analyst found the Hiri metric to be -20.5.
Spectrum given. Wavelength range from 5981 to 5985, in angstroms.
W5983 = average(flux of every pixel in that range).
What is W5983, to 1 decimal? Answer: 21.2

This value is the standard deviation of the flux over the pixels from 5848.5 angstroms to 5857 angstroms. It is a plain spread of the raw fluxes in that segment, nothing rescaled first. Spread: 0.4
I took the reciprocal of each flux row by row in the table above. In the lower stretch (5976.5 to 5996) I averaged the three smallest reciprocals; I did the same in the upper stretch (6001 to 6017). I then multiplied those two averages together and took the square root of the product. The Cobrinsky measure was 0.0442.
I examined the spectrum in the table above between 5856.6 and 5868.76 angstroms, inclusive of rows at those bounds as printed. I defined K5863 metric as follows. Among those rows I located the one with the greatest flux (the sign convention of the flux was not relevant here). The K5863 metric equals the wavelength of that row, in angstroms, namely 5859.98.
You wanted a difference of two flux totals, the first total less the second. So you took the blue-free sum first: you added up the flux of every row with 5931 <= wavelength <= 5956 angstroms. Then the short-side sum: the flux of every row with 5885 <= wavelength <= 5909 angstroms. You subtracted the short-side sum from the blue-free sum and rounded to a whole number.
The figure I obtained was 55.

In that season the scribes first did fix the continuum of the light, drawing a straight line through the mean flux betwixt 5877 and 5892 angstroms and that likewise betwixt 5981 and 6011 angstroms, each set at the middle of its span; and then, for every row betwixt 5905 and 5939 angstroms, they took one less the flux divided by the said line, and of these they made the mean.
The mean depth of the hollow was -0.012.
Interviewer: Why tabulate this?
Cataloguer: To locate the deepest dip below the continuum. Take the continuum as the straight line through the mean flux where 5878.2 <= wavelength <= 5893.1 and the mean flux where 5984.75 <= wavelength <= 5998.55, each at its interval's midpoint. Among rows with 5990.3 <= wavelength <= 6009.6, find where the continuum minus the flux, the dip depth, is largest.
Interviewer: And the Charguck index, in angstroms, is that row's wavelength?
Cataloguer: 6007.53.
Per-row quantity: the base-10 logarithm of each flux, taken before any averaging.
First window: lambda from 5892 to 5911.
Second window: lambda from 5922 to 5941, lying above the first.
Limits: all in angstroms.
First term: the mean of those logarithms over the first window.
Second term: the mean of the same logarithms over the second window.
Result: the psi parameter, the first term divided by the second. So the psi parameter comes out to 0.957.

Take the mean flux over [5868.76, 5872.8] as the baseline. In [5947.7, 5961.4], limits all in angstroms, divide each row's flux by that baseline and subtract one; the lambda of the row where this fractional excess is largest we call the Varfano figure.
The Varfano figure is 5951.08 angstroms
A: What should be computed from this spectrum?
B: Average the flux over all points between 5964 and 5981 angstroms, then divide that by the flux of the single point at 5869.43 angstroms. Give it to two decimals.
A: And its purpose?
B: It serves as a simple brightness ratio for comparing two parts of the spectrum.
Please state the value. 1.05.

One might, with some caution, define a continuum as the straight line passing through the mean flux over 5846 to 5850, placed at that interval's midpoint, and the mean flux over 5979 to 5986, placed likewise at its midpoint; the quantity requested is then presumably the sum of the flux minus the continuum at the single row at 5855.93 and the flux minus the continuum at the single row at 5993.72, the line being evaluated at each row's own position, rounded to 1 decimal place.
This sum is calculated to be 0.5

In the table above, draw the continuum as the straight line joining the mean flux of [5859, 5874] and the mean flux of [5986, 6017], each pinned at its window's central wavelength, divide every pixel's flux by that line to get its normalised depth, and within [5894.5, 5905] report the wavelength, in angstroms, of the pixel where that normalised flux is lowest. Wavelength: 5896.52 angstroms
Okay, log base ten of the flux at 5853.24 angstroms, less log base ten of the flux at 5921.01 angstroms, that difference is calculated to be 0.000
